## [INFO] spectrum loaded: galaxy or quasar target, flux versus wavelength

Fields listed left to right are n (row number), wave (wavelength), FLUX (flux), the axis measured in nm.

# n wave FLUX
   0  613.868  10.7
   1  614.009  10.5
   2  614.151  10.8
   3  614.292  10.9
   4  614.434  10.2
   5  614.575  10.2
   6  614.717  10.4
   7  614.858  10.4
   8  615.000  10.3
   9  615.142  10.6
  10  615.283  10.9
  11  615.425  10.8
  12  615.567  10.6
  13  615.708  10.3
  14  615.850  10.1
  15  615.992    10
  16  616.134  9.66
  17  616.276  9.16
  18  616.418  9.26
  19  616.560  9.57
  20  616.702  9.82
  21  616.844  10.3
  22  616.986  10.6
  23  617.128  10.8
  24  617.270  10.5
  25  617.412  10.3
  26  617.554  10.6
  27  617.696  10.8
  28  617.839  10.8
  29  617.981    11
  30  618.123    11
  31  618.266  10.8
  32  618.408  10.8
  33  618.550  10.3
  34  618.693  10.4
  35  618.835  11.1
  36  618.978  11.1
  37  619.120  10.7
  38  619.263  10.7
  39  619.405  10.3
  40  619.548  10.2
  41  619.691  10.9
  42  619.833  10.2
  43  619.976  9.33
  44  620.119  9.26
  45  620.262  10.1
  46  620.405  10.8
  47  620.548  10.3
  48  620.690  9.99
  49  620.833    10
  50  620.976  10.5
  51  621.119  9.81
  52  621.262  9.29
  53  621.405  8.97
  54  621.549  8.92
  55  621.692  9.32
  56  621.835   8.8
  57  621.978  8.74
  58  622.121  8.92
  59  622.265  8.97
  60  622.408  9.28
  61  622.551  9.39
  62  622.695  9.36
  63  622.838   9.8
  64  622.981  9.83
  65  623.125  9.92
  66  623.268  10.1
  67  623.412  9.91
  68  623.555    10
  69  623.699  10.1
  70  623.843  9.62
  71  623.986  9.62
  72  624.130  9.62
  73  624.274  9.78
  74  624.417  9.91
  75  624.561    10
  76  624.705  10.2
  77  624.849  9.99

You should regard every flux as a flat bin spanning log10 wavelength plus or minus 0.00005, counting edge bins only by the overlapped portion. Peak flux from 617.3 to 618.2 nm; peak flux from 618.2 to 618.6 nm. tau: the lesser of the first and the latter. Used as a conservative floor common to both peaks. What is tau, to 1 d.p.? 10.8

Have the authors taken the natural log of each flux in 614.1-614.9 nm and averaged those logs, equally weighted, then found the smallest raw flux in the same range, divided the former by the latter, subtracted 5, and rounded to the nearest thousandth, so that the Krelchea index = -4.770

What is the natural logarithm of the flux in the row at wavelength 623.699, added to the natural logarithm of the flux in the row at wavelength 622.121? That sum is 4.50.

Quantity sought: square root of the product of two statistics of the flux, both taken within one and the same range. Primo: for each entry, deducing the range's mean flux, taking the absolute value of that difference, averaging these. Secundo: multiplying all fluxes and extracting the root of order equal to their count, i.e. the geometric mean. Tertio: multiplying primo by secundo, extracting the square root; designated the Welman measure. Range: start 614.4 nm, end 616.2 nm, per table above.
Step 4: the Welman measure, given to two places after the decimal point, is 1.62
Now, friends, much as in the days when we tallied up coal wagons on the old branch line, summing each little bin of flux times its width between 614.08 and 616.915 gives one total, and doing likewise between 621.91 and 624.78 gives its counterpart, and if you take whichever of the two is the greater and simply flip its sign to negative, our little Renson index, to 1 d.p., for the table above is -28.9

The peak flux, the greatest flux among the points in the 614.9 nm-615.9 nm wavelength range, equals 10.9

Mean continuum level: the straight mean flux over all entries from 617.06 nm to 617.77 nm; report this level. 10.6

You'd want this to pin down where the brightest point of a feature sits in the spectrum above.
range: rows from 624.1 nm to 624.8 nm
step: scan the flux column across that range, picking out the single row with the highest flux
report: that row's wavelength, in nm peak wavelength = 624.705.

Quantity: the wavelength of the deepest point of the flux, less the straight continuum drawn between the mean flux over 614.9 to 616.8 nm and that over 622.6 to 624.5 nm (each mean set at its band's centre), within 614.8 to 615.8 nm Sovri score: 615.000 nm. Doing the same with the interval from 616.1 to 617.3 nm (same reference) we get 616.276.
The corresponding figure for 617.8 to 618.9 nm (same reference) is 618.550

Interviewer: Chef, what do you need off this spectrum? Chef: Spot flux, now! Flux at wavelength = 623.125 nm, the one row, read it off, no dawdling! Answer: 9.92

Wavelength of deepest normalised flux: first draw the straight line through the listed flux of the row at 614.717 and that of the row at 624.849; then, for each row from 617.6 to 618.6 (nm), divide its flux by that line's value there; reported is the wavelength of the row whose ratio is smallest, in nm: 618.550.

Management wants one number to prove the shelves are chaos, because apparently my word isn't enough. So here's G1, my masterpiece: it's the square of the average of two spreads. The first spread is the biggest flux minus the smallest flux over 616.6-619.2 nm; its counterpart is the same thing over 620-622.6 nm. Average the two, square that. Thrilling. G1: 2.8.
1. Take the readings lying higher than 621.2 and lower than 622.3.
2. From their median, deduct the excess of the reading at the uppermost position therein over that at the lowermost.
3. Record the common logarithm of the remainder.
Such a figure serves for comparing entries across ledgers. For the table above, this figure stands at 0.97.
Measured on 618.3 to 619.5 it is 1.05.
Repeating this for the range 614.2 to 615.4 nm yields 1.02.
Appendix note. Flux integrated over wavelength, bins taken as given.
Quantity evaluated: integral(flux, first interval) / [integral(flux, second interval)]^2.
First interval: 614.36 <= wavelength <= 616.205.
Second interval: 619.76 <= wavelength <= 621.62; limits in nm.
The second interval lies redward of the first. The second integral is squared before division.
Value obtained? 0.0574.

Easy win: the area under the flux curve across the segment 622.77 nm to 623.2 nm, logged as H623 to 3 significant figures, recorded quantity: 4.24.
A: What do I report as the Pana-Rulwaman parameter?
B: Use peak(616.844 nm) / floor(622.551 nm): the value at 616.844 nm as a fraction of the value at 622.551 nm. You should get 1.10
